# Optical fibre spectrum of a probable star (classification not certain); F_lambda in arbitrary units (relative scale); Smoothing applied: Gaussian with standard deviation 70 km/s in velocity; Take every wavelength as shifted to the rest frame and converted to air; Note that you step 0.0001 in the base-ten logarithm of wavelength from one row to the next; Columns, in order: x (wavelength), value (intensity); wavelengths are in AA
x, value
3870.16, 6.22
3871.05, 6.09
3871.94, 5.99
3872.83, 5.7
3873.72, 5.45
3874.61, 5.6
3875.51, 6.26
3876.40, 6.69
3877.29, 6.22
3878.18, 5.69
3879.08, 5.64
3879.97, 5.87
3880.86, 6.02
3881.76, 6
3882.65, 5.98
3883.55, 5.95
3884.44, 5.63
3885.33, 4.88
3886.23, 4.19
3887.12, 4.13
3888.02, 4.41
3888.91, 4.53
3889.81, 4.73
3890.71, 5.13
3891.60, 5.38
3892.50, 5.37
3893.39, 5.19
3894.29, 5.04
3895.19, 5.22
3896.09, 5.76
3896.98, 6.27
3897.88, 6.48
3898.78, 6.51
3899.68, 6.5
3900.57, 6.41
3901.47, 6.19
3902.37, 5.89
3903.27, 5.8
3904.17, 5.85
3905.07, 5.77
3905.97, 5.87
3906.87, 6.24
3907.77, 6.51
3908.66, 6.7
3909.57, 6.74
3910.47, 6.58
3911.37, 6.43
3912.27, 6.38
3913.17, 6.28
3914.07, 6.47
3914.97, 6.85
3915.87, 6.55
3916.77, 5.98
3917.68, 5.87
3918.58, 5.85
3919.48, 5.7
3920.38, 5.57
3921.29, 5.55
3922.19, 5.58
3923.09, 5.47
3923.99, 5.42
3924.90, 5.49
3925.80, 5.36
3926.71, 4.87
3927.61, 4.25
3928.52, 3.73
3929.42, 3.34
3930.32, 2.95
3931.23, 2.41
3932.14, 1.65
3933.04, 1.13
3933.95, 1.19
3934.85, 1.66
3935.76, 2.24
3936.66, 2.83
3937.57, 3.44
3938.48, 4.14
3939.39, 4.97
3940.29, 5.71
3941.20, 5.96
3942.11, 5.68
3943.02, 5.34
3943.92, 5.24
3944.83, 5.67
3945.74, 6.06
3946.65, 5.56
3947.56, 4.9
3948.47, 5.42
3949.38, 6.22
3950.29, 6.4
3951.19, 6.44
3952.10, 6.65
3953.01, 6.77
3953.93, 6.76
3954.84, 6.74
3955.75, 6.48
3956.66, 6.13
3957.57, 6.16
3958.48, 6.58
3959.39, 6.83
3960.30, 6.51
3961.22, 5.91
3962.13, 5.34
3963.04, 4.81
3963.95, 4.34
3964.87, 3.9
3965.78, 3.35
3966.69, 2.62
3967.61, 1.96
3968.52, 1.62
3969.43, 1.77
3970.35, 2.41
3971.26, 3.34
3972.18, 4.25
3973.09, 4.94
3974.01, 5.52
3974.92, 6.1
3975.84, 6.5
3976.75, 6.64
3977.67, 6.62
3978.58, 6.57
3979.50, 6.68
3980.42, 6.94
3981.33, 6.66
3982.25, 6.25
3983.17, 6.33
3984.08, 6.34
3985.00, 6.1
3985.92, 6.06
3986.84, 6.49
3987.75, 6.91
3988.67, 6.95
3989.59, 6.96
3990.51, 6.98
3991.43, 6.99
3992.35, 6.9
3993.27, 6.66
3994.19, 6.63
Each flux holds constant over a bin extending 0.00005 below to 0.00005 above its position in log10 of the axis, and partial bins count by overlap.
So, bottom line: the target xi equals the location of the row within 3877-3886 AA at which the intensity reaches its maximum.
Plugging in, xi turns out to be 3877.29 AA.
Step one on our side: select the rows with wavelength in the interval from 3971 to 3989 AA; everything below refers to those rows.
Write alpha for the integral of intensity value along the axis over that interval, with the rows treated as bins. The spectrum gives 110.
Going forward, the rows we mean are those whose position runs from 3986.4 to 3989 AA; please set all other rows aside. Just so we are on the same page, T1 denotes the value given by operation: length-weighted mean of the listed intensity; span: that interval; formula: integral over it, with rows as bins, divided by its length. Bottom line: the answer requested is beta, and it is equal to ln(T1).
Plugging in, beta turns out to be 1.92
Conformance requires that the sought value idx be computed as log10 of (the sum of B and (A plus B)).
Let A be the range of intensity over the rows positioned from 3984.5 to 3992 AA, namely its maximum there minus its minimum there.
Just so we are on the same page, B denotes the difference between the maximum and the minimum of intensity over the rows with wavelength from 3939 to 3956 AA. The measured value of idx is 0.67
